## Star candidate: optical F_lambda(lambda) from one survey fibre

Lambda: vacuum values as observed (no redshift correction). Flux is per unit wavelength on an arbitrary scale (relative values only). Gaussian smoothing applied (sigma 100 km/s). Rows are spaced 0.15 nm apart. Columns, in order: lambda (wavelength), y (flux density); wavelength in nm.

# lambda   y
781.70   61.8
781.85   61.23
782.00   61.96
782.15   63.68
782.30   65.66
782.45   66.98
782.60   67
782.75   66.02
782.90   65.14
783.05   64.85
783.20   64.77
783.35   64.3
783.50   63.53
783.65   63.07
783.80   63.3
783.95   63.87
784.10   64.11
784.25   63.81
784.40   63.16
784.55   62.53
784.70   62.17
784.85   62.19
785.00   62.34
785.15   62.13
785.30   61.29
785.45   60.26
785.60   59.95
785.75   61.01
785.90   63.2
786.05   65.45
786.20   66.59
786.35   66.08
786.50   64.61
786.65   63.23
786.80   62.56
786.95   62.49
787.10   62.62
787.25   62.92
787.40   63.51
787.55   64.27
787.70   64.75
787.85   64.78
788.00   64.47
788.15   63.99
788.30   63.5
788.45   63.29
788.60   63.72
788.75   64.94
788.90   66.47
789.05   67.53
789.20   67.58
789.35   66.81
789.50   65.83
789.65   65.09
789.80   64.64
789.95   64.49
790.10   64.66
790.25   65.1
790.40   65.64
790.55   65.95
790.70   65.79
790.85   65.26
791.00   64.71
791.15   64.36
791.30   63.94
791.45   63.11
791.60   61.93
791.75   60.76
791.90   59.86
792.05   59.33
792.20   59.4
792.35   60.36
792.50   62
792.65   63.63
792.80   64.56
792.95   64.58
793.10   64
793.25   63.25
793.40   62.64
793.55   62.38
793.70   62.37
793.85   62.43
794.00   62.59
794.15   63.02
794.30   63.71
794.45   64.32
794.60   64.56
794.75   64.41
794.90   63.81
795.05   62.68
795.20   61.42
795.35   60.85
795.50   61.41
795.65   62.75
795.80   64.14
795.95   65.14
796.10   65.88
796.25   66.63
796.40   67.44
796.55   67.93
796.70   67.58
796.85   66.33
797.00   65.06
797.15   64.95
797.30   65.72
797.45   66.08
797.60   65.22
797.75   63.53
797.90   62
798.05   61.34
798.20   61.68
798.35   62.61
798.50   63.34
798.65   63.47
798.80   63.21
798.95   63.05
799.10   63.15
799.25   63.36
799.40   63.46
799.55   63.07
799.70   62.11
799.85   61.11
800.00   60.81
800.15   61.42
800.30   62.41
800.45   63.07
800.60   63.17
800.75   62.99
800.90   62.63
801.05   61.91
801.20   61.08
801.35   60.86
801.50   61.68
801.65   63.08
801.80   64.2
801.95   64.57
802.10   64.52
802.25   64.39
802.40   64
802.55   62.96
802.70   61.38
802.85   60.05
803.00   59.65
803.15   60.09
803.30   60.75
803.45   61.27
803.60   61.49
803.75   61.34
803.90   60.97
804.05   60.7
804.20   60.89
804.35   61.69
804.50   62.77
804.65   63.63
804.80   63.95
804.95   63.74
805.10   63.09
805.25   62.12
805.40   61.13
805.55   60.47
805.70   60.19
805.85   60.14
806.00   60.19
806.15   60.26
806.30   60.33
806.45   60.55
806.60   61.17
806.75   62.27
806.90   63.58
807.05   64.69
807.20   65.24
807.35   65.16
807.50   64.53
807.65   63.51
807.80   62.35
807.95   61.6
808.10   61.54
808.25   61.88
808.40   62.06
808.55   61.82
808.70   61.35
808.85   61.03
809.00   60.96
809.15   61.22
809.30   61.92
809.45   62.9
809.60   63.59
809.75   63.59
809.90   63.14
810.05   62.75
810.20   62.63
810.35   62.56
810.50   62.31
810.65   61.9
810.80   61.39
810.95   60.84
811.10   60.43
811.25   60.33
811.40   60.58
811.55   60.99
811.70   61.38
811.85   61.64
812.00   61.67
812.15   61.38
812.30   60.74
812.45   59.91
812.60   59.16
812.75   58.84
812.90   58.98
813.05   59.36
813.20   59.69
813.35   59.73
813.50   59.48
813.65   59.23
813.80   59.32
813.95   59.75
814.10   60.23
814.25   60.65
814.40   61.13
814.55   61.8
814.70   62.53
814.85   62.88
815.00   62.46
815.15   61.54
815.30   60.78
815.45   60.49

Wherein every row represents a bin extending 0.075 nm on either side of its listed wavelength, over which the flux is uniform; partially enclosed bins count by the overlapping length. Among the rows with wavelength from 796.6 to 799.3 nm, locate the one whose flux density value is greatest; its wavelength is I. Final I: 796.70 nm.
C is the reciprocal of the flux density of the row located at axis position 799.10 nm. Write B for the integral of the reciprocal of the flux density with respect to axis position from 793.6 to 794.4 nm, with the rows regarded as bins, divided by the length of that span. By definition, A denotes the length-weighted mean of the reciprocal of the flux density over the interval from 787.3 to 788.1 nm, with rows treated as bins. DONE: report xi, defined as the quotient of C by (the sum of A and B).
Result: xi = 0.503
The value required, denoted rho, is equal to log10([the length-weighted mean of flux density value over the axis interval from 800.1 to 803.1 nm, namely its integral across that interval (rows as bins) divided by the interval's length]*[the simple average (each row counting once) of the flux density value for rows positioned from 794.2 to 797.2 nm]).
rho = 3.61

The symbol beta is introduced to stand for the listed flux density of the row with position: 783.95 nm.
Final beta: 63.87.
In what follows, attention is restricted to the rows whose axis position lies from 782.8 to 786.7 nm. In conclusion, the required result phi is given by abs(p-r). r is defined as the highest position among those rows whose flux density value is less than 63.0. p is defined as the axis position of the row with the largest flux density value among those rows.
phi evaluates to 0.45 nm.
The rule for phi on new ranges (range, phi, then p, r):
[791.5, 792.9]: 0.30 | 792.80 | 792.50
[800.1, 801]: 0.30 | 800.60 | 800.90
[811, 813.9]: 1.80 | 812.00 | 813.80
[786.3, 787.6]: 0.90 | 786.35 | 787.25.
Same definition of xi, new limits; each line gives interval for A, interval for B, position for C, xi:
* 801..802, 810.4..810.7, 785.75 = 0.510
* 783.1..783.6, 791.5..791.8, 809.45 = 0.499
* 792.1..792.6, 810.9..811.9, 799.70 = 0.489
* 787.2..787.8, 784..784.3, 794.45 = 0.497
